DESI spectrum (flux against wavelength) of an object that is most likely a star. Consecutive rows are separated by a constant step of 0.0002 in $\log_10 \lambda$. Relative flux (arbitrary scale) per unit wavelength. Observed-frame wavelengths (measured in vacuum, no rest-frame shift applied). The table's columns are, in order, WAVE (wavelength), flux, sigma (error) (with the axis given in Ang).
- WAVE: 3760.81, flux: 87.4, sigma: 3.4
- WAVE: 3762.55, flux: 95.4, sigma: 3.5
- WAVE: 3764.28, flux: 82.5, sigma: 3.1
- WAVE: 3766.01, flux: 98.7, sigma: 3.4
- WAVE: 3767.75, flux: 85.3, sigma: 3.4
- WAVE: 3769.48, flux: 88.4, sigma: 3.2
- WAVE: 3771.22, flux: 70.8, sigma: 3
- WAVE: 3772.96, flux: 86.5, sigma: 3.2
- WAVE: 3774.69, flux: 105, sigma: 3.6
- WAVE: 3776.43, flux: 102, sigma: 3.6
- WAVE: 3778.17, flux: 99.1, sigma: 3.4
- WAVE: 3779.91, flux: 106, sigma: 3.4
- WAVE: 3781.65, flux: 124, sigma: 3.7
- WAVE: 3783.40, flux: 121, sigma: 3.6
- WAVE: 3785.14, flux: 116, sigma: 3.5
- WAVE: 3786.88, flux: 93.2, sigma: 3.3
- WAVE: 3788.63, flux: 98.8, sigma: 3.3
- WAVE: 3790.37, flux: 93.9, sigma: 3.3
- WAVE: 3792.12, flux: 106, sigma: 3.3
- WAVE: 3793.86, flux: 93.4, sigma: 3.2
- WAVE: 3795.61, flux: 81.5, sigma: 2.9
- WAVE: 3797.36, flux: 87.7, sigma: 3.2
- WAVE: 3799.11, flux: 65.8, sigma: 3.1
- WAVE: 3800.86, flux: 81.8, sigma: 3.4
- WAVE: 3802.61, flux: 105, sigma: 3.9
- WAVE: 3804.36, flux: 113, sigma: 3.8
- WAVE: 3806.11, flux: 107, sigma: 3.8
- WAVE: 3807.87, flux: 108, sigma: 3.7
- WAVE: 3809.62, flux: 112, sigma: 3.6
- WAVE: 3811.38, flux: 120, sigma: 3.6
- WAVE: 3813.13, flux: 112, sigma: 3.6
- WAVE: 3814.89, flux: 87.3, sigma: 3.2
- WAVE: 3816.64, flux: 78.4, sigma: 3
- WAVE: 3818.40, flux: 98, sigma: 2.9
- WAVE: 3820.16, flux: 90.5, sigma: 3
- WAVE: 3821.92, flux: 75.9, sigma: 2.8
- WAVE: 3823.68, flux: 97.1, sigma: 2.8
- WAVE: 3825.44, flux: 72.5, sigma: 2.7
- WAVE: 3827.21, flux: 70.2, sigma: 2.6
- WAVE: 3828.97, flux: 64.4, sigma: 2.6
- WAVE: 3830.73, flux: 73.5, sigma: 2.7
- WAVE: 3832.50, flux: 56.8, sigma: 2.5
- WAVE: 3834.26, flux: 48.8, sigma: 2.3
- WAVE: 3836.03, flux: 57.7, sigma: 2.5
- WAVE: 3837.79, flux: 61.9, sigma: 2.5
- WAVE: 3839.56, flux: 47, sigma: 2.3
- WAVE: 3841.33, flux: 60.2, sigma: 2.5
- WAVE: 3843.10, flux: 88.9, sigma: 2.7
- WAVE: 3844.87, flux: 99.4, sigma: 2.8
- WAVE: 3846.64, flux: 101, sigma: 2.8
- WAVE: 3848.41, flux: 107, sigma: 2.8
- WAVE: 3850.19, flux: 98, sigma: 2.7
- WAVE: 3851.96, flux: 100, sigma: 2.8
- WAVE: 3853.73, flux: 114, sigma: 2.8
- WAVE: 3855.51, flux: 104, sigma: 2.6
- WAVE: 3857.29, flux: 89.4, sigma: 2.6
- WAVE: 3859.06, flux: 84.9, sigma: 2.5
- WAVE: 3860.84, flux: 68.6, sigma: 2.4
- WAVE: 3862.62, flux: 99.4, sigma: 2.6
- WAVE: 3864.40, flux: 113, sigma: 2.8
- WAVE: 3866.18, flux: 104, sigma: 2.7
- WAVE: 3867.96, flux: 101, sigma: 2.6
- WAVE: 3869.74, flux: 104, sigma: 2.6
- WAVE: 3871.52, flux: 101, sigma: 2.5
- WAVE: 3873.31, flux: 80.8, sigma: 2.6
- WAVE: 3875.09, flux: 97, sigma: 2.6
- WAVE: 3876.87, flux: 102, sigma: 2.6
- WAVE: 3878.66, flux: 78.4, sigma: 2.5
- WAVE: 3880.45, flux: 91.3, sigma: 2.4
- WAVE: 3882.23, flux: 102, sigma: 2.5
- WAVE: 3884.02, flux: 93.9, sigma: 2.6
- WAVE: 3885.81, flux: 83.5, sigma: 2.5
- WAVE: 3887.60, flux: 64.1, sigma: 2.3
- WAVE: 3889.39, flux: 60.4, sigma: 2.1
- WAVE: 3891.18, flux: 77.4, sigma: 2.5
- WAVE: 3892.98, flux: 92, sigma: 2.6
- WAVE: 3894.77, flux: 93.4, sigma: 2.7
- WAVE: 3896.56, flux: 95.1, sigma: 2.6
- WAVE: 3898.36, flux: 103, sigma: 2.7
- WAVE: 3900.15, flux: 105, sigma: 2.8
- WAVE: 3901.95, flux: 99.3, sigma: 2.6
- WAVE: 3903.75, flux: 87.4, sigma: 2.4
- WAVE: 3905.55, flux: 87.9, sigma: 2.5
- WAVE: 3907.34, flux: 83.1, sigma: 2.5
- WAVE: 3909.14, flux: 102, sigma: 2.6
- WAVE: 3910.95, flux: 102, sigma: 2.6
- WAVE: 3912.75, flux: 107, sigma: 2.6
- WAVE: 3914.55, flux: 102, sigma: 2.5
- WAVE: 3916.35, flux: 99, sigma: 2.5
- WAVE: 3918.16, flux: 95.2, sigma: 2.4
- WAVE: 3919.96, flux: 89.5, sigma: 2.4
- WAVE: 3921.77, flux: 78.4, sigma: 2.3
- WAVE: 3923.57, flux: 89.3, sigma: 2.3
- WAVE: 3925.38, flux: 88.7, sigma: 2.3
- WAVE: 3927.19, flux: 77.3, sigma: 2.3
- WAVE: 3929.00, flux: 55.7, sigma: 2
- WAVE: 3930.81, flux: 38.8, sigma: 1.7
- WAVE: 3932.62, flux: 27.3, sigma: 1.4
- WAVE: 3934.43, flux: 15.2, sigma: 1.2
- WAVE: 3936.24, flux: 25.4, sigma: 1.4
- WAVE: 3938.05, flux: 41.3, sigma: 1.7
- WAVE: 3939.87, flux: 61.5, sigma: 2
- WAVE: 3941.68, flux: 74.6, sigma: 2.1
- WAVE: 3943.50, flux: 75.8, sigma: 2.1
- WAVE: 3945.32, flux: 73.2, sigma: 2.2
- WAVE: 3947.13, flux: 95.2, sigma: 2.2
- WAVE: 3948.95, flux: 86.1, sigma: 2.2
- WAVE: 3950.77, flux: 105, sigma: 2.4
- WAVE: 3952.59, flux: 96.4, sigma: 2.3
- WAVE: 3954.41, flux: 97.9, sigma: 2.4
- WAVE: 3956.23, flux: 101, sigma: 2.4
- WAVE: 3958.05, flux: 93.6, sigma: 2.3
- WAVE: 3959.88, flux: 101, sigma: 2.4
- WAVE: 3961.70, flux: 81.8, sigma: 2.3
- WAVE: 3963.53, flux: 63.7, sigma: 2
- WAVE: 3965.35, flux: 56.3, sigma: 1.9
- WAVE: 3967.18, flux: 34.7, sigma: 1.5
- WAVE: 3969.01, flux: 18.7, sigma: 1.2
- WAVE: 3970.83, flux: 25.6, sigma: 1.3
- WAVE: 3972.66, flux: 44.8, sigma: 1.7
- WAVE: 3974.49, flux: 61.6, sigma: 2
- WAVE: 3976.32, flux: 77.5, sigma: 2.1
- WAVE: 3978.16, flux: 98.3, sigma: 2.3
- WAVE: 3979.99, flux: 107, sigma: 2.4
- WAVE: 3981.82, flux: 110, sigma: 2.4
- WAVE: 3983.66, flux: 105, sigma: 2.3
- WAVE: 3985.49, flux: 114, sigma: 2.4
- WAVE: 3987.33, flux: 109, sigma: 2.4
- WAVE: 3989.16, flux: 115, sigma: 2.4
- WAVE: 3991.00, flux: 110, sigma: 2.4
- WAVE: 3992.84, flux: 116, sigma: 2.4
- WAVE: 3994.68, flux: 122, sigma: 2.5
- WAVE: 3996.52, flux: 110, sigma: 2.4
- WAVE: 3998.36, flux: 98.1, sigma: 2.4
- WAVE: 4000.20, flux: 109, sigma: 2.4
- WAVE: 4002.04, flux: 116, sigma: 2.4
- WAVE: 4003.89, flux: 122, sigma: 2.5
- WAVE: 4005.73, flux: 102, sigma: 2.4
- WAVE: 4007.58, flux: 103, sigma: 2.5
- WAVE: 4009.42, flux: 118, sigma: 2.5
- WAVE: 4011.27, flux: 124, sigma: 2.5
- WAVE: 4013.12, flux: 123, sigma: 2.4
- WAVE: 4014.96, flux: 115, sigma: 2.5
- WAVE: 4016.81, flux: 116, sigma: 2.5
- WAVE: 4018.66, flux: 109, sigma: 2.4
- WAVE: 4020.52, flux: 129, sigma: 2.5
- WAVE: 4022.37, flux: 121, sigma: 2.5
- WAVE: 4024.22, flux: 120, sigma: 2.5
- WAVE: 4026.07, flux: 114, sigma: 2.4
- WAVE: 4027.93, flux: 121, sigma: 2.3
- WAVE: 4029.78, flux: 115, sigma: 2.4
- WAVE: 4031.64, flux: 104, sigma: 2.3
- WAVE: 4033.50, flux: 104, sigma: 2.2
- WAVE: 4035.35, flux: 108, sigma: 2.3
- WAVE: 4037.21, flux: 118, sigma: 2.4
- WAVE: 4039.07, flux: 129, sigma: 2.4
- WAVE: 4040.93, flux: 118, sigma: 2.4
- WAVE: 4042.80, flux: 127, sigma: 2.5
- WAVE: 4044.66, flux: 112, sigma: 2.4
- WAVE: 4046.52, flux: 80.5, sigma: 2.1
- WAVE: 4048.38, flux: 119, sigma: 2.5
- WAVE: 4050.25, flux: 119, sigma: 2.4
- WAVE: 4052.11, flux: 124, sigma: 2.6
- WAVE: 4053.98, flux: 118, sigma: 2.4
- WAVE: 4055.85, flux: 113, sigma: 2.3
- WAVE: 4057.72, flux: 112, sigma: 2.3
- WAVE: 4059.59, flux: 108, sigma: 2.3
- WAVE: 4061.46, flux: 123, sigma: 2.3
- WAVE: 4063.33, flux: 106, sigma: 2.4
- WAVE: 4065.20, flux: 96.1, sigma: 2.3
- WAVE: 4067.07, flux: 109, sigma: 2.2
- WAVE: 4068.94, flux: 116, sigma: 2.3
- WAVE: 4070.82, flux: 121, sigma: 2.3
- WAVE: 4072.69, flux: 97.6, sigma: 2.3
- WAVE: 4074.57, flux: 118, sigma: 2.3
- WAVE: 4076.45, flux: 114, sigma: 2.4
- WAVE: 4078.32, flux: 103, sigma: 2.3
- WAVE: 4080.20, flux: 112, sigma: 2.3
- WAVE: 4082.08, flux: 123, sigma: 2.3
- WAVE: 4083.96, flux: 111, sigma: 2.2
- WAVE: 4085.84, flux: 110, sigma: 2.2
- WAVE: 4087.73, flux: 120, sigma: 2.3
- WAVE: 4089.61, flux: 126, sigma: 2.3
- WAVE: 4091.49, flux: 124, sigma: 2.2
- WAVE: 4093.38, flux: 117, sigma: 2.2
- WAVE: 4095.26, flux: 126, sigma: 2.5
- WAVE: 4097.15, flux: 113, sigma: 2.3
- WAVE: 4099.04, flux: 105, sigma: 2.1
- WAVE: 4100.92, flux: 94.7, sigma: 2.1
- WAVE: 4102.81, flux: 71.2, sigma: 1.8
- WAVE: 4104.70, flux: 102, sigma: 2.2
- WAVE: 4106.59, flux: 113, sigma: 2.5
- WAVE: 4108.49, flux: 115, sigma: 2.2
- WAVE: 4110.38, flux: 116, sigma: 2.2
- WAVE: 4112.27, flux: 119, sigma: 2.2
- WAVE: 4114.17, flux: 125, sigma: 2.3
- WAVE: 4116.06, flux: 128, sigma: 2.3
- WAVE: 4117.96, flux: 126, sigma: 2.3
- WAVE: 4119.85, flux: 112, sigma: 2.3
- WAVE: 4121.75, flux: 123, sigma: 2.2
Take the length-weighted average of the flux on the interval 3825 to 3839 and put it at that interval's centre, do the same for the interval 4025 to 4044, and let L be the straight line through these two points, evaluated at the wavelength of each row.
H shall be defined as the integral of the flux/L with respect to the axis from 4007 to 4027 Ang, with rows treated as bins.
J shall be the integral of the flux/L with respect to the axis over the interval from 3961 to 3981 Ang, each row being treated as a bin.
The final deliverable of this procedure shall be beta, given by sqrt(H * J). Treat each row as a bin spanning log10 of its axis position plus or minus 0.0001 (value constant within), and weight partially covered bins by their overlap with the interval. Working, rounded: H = 21.2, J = 12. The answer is 16.1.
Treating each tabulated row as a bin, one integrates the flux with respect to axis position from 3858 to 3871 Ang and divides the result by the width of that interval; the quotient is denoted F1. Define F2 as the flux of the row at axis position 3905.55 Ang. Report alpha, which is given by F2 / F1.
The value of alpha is 0.9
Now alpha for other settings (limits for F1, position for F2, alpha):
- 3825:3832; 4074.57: 1.7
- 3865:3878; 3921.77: 0.8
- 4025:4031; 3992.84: 1.0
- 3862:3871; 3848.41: 1.0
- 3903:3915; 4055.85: 1.2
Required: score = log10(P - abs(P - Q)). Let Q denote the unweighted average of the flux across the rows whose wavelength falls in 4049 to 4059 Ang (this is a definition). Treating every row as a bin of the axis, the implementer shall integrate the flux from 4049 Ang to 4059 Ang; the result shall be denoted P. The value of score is 2.07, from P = 1168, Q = 117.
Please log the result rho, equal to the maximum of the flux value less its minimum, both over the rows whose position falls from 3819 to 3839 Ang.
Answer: 48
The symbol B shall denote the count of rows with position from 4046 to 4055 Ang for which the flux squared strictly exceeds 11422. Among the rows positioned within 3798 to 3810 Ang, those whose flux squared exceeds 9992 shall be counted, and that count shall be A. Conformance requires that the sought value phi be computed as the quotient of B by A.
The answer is 0.8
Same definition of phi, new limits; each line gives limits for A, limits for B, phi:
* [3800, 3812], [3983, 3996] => 1.0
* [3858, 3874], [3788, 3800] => 0.0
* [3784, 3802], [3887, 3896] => 0.0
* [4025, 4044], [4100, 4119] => 0.7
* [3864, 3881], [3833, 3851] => 0.2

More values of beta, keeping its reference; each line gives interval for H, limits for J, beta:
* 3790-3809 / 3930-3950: 20.3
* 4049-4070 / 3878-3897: 20.1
